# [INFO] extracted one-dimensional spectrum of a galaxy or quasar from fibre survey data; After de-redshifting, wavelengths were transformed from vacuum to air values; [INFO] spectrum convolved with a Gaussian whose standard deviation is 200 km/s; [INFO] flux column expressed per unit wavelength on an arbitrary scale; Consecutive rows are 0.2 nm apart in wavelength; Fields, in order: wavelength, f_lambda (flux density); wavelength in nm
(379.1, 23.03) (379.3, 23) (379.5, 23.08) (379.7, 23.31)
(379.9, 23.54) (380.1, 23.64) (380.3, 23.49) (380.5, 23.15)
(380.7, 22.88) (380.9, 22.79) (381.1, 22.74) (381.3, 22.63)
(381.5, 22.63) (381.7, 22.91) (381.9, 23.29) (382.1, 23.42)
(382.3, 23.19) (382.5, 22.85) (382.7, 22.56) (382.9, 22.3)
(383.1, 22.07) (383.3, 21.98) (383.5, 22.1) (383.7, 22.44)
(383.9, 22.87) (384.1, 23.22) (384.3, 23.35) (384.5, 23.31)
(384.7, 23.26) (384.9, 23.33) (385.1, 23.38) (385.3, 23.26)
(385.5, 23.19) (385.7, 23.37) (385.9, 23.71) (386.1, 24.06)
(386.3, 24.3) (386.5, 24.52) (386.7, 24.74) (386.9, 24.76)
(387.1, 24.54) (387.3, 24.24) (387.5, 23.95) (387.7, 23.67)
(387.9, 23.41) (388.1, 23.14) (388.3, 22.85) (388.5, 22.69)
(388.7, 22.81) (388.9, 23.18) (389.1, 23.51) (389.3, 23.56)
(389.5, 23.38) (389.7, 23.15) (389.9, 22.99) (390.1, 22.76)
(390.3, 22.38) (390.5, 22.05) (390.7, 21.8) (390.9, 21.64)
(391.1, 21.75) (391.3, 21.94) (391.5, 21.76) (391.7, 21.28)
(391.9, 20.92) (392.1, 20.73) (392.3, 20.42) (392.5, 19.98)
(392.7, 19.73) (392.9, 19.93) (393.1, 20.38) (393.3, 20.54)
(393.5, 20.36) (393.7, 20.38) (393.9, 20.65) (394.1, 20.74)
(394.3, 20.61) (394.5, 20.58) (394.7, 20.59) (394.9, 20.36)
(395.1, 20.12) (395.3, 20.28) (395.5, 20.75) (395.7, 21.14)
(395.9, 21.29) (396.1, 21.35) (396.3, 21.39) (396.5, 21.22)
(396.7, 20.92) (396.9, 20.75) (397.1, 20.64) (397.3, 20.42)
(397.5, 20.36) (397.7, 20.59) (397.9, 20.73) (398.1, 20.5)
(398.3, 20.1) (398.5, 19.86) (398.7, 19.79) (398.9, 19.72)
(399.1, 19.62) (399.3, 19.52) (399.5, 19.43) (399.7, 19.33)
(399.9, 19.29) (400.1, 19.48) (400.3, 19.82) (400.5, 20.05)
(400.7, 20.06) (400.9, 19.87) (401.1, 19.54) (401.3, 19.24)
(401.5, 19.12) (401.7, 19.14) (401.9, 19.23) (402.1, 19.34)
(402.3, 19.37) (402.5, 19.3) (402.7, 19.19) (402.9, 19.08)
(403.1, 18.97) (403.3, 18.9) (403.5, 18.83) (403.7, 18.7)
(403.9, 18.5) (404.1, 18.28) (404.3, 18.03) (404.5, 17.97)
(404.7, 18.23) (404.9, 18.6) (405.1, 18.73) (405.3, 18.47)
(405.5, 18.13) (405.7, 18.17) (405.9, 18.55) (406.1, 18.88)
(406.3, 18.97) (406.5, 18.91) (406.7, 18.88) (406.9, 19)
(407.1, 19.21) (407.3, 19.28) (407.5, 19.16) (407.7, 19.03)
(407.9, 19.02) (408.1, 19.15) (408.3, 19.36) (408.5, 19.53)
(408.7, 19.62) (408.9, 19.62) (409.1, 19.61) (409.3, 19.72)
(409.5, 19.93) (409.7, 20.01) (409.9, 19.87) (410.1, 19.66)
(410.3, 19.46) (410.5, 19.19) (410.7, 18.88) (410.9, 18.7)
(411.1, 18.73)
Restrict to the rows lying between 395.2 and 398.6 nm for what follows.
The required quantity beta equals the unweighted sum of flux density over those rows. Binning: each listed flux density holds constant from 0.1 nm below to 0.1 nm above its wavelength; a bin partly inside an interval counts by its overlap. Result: 352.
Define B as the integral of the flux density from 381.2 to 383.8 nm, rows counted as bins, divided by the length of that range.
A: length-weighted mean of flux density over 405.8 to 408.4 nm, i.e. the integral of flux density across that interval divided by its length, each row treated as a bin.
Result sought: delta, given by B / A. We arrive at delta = 1.19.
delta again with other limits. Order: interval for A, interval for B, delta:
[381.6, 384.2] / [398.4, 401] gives 0.87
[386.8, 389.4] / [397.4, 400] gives 0.85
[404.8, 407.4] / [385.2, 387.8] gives 1.28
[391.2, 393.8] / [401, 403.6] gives 0.93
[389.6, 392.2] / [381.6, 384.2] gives 1.04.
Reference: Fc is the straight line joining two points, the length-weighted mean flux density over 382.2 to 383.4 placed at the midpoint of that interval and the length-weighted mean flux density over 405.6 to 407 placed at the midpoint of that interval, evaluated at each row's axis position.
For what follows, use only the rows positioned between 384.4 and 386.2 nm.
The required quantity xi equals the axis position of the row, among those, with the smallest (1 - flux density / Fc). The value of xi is 386.1 nm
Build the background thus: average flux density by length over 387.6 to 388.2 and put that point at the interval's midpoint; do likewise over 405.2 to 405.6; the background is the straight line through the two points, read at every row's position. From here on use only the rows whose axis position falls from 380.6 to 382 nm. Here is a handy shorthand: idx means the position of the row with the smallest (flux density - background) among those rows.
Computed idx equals 381.3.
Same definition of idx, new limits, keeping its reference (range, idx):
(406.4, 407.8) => 406.5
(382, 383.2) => 383.1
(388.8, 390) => 388.9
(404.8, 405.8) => 405.5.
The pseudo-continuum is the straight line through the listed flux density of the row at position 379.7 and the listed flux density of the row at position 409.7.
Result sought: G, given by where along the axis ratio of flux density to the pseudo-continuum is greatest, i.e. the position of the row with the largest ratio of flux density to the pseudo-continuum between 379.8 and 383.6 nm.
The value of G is 382.1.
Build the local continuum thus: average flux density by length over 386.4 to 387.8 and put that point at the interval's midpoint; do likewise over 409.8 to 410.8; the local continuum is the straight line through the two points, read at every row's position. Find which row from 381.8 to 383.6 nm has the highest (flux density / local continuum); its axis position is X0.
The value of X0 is 382.1 nm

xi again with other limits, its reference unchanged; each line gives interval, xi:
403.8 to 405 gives 404.9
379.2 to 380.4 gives 380.1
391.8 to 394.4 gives 394.1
